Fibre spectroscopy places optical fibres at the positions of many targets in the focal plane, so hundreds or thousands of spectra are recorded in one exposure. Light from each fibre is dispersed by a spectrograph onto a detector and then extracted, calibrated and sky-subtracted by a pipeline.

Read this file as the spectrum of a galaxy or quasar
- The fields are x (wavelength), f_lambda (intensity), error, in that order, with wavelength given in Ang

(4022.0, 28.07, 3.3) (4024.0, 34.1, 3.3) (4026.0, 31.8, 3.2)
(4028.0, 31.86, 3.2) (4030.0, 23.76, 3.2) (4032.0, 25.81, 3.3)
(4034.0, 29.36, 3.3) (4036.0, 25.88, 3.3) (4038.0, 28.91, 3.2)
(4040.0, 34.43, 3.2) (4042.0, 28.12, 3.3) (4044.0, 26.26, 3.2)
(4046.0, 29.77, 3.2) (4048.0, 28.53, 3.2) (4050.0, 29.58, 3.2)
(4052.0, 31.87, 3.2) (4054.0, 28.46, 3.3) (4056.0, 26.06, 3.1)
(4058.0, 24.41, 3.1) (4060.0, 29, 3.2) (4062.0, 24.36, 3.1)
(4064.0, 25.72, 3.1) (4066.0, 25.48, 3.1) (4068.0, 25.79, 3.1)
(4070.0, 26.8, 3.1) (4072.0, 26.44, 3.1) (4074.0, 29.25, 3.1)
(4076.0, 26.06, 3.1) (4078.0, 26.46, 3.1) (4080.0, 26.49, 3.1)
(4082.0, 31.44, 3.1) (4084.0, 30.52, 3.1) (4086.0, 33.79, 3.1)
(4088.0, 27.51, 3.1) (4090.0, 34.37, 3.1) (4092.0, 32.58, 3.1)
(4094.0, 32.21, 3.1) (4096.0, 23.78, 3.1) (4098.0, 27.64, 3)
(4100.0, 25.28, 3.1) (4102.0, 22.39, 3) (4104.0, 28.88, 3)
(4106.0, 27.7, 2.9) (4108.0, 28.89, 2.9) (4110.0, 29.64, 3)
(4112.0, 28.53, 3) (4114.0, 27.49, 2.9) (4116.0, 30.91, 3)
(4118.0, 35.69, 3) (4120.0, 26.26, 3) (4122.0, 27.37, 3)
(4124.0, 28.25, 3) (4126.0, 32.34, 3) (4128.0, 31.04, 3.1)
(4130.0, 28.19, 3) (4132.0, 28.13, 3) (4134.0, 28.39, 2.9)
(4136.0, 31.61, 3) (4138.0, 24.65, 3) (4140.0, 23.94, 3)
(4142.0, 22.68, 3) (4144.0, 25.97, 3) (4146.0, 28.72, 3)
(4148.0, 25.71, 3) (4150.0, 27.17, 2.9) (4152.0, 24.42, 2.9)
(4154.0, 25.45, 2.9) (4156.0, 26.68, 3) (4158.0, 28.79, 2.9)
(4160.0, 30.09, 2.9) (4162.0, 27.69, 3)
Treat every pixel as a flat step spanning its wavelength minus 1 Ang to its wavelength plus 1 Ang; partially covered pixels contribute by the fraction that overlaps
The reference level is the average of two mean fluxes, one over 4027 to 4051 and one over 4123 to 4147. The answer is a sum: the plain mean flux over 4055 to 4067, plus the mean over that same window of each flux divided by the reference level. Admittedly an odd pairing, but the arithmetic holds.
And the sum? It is 26.8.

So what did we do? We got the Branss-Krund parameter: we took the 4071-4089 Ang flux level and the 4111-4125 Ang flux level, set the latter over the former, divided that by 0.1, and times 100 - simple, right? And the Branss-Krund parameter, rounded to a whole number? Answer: 1019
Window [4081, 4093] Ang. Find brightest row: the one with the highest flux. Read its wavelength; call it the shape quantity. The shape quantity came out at 4090.0 Ang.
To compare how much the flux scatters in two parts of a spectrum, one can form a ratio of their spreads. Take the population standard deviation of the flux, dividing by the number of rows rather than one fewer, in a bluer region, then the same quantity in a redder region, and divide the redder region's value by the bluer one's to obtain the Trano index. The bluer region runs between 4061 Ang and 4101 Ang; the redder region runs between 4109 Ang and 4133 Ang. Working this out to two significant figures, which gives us 0.80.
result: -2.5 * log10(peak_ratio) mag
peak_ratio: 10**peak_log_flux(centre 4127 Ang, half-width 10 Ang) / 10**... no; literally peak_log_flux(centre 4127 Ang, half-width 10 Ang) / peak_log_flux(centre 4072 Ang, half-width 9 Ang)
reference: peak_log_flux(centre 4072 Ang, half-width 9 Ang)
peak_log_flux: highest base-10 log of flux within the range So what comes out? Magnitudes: -0.06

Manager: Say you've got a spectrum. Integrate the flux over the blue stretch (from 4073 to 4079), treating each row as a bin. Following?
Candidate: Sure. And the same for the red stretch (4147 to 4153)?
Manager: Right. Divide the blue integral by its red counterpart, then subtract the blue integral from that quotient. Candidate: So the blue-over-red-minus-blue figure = -162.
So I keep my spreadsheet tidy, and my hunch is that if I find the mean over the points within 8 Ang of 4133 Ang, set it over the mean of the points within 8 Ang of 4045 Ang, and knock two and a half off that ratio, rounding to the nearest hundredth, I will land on -1.54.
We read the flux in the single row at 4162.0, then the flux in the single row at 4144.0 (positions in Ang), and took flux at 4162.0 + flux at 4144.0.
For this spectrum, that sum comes 53.7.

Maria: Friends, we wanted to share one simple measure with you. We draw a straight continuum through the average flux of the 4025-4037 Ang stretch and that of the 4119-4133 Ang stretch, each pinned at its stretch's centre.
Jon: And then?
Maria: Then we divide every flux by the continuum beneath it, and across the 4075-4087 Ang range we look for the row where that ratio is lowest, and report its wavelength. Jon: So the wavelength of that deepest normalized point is 4076.0 Ang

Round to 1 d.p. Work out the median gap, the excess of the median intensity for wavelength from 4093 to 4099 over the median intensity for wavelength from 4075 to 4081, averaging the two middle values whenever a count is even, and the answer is 1.2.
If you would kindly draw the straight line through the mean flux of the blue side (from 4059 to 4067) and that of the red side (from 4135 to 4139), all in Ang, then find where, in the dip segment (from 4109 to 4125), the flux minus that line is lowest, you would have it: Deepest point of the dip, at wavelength 4120.0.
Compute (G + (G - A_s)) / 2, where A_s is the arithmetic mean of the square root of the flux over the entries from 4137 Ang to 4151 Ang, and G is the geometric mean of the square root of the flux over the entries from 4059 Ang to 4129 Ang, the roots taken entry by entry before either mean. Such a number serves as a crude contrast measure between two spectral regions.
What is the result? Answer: 2.79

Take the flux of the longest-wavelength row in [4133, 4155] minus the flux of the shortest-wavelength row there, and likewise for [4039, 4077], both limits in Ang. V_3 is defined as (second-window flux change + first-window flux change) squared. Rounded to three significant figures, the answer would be 128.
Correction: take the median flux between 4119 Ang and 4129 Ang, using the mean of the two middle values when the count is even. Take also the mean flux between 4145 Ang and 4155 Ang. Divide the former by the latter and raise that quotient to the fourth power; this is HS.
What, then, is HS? 1.3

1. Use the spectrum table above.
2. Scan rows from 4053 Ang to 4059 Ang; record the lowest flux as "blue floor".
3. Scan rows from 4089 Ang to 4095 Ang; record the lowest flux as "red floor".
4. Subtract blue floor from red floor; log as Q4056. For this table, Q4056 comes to 7.8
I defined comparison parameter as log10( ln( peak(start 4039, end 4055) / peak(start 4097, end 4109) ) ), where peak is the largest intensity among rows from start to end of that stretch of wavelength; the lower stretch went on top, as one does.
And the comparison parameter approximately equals -0.76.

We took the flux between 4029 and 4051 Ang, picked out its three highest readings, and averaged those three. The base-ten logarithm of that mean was 1.49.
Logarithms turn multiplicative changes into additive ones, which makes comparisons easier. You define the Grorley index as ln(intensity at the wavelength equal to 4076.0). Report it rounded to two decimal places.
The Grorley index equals 3.26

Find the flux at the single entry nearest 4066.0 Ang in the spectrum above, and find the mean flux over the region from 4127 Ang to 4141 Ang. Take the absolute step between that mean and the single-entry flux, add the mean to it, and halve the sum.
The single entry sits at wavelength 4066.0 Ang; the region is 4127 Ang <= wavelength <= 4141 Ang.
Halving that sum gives 15.3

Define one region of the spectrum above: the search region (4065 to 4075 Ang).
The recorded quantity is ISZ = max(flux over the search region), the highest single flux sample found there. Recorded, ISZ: 29.25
